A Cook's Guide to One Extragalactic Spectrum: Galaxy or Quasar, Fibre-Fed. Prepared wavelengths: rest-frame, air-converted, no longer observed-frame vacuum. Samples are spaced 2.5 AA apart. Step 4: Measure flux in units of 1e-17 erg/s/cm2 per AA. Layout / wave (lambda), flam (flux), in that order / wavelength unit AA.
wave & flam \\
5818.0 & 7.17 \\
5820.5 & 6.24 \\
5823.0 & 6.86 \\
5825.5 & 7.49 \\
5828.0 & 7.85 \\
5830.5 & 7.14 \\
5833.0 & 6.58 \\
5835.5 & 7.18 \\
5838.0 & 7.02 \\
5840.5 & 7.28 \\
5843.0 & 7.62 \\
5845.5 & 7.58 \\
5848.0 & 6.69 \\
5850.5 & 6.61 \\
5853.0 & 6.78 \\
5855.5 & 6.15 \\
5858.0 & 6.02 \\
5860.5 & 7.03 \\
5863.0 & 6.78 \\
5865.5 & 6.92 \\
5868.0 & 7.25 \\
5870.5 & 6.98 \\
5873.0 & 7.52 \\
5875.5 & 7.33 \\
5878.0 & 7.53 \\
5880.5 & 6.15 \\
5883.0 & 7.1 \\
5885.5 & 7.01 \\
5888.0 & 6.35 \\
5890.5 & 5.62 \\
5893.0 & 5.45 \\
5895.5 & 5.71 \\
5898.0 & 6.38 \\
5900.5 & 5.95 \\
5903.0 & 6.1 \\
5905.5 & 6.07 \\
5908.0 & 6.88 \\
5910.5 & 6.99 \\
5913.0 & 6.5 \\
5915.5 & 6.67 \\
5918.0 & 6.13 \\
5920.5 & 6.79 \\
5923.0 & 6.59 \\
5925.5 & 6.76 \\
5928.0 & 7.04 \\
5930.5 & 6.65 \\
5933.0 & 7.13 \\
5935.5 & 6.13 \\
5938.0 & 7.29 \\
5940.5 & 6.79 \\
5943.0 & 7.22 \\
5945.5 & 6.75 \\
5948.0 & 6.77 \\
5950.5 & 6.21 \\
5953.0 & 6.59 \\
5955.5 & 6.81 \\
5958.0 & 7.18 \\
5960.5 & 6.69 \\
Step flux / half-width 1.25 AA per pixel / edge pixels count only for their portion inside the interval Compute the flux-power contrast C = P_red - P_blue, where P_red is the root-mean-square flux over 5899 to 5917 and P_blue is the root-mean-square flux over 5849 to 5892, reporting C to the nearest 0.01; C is -0.33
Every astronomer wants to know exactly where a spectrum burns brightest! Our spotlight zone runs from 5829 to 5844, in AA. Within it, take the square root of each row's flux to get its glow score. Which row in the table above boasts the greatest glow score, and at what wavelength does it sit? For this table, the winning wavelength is 5843.0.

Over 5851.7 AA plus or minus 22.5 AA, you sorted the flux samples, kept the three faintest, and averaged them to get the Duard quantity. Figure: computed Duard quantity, 6.25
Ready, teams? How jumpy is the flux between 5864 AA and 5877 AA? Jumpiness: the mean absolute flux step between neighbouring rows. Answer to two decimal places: 0.33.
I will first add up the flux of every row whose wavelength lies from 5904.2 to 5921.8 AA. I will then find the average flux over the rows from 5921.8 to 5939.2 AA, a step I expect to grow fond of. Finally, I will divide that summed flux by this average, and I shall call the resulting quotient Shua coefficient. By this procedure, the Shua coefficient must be 6.77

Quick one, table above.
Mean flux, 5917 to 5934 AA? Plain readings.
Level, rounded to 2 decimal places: 6.73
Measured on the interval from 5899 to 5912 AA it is 6.40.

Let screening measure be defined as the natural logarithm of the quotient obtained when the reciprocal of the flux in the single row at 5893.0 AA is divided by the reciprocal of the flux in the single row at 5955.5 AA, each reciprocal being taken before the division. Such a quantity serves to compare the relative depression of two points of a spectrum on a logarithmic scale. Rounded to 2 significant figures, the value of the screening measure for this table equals 0.22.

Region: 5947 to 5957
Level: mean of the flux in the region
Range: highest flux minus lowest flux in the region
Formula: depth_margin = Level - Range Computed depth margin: 6.0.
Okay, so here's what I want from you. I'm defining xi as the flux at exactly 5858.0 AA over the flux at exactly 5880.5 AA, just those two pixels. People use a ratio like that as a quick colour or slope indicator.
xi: 0.98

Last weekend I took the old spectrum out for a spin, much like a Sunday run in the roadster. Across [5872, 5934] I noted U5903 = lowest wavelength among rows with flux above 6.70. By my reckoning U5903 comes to 5873.0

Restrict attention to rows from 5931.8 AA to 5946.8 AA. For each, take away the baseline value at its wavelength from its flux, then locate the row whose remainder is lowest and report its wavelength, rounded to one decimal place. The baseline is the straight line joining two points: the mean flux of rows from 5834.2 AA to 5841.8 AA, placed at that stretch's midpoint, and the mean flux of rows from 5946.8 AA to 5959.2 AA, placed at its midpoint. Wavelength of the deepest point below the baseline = 5935.5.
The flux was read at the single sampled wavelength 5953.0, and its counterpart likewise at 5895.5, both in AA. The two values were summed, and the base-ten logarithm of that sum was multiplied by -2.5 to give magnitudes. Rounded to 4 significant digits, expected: -2.725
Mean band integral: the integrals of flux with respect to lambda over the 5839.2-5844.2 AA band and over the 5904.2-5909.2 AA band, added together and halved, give 34.8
